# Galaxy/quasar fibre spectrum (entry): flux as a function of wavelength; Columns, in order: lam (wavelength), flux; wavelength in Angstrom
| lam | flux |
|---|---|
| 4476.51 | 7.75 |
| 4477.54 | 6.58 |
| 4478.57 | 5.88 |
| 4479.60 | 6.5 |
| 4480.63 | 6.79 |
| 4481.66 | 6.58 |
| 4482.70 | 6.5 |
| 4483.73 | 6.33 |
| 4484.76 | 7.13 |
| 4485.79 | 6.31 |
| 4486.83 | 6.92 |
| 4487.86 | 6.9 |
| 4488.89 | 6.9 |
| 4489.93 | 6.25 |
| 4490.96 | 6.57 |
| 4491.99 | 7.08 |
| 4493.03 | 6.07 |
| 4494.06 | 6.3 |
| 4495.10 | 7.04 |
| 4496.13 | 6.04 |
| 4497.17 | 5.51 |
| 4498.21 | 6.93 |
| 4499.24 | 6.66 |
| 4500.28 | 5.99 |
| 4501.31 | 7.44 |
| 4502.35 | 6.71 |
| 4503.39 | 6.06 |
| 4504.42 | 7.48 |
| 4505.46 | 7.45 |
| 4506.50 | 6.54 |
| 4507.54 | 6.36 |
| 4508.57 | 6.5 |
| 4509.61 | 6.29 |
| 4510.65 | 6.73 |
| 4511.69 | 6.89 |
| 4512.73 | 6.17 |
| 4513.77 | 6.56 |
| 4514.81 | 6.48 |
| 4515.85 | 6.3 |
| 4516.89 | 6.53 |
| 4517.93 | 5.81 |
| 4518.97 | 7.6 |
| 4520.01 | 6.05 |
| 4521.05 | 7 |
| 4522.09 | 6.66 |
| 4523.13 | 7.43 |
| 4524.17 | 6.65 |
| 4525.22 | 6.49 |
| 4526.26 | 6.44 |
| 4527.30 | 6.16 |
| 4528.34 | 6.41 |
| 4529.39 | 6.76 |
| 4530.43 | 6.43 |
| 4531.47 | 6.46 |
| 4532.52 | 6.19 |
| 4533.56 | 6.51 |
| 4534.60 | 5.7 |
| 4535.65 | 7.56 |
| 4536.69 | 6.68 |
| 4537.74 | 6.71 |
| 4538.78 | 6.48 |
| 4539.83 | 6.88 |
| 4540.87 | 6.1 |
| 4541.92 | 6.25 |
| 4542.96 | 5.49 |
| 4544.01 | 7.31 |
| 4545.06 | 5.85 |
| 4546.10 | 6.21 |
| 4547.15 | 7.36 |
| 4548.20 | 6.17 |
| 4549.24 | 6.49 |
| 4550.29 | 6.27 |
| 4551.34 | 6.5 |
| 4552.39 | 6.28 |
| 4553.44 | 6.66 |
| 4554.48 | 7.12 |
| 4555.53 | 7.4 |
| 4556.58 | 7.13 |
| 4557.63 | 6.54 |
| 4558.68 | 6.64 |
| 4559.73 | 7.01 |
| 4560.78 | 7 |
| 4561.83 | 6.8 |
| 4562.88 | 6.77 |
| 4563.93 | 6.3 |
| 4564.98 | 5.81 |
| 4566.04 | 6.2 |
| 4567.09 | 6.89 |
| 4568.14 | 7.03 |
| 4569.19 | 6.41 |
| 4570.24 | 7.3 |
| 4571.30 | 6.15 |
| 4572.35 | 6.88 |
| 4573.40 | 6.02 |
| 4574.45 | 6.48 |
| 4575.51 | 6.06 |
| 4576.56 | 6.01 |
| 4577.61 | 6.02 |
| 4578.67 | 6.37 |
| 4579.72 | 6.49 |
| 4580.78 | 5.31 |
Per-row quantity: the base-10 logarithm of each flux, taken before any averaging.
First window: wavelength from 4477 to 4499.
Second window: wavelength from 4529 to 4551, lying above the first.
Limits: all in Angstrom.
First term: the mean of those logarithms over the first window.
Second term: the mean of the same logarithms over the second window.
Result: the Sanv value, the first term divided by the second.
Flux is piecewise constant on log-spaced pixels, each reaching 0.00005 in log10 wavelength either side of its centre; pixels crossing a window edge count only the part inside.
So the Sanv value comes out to 1.01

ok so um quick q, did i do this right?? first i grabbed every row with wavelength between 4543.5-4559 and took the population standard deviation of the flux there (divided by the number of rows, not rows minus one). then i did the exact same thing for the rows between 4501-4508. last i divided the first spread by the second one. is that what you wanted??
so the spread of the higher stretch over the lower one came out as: 0.87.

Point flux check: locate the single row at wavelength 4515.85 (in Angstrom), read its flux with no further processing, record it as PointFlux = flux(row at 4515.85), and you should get 6.3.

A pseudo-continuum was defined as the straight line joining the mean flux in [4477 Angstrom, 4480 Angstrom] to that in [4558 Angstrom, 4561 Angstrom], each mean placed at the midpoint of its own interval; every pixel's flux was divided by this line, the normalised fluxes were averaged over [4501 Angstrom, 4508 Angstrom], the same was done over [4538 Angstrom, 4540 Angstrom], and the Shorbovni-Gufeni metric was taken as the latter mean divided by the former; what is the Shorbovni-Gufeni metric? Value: 0.94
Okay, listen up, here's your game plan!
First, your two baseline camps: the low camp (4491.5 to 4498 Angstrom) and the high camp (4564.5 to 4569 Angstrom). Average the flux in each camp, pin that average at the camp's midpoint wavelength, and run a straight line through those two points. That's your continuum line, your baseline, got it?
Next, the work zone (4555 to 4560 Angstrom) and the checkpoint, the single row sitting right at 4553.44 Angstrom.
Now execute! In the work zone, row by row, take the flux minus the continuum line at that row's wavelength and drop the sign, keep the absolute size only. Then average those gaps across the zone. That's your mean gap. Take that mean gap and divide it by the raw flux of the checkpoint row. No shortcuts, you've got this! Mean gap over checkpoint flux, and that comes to 0.072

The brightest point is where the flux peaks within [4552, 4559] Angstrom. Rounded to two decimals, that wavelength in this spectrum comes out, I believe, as 4555.53 Angstrom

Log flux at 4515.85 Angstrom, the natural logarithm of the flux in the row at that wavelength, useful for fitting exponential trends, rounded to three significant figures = 1.84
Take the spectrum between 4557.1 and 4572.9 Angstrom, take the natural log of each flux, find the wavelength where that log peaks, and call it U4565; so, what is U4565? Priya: 4570.24 Angstrom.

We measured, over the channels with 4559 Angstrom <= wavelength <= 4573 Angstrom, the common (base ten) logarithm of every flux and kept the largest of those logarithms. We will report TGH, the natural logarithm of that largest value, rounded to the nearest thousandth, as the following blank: -0.147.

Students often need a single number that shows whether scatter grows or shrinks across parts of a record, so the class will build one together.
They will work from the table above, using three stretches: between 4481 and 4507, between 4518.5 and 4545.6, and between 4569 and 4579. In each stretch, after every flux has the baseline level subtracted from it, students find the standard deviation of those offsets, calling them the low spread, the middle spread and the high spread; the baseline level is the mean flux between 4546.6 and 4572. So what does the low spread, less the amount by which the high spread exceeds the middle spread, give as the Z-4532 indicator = 0.61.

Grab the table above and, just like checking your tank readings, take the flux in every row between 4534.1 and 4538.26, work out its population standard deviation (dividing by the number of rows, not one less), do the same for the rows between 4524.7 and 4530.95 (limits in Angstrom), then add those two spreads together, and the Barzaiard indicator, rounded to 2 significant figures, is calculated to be 0.83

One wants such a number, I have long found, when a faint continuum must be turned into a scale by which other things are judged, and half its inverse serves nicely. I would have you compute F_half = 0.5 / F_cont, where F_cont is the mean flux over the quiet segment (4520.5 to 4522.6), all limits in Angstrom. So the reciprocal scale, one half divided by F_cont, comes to 0.0732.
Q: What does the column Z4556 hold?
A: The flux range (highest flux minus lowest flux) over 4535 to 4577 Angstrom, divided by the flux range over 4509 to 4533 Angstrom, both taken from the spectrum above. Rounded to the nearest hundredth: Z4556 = 1.16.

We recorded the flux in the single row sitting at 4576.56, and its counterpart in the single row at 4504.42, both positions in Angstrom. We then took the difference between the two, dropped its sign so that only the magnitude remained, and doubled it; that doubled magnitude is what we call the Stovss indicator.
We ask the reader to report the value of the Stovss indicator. 2.9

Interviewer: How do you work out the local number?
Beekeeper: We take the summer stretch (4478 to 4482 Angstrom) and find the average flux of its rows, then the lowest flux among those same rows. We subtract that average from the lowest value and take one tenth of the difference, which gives -0.056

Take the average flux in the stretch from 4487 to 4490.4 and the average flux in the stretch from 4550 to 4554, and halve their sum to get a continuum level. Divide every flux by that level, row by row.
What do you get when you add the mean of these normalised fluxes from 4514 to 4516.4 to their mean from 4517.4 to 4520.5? 1.96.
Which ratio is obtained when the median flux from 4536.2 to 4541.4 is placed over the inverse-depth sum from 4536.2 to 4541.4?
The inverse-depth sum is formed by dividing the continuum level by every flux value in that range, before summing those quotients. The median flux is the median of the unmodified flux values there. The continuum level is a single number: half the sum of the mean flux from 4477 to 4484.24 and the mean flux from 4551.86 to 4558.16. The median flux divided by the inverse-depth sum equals 1.32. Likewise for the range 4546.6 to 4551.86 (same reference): 1.27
